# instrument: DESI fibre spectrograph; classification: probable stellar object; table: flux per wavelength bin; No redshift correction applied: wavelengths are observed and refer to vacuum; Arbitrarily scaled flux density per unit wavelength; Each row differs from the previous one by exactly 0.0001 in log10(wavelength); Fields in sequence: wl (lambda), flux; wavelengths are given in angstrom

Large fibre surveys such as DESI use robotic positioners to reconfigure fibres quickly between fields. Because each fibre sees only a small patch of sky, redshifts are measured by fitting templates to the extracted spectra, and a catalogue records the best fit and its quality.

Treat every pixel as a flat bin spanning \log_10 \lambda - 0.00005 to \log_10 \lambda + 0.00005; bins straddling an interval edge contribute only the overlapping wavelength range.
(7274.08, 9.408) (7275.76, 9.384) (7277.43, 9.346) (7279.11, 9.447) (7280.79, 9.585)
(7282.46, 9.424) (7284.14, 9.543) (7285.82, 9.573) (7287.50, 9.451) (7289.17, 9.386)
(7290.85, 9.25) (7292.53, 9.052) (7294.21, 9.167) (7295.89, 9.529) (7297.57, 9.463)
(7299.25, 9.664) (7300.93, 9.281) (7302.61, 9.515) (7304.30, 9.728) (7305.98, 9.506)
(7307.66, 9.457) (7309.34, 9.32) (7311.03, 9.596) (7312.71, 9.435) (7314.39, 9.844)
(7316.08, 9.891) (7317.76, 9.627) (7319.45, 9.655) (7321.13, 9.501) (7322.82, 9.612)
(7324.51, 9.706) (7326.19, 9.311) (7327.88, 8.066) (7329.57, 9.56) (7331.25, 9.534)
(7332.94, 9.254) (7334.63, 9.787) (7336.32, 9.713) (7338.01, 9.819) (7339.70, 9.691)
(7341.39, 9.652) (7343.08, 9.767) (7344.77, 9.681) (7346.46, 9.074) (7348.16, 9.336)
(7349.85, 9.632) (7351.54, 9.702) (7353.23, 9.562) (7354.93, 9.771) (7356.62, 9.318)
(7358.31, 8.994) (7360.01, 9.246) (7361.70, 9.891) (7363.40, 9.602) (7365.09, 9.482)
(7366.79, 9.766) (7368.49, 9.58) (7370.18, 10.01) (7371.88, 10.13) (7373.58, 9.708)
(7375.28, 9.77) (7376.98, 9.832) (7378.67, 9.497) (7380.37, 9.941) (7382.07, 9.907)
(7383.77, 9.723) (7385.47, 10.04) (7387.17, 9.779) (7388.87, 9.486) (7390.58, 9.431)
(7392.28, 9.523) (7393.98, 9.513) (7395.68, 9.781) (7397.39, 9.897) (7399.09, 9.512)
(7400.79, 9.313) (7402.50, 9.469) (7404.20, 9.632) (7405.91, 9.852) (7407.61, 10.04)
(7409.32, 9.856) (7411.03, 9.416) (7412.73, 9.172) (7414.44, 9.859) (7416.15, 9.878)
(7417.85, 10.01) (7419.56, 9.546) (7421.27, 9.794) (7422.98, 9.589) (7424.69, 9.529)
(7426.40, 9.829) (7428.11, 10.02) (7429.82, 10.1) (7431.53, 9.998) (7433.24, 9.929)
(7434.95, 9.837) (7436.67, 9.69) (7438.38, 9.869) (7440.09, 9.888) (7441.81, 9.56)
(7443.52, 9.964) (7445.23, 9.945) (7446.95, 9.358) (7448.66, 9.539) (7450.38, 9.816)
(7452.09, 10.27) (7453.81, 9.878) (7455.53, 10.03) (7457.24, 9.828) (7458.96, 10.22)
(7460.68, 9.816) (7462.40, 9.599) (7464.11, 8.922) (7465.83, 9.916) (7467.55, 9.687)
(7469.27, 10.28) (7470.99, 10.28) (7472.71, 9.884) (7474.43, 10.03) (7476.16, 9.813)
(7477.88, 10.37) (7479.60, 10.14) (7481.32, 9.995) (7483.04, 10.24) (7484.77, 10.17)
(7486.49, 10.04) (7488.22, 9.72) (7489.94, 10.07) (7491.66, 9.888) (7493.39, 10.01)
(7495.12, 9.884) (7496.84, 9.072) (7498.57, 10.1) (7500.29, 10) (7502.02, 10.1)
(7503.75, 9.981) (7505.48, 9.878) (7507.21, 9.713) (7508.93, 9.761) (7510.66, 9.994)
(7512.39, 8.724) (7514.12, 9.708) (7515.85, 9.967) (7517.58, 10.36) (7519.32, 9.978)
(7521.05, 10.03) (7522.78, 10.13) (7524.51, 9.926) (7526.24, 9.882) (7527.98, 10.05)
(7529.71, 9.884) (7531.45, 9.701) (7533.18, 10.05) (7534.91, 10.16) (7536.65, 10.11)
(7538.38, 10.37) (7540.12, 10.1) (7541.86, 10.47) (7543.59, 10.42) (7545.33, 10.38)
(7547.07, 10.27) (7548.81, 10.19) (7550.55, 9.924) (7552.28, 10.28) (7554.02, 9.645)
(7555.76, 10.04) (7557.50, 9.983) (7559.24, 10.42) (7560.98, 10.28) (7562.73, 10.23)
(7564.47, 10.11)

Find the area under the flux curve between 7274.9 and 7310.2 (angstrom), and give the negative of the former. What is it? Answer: -333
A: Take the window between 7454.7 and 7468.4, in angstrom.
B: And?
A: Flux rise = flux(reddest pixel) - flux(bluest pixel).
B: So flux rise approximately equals -0.34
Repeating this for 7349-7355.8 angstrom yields 0.14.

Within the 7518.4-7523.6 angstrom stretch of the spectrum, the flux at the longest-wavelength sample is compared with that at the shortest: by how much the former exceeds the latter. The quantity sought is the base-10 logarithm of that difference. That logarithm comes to -0.82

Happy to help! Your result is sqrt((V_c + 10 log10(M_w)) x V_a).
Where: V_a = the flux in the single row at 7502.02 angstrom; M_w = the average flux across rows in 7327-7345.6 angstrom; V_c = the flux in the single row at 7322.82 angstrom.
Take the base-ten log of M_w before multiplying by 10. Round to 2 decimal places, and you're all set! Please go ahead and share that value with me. 13.99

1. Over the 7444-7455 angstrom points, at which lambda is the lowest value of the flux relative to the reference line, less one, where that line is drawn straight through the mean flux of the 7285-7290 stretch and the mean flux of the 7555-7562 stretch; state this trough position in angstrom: 7446.95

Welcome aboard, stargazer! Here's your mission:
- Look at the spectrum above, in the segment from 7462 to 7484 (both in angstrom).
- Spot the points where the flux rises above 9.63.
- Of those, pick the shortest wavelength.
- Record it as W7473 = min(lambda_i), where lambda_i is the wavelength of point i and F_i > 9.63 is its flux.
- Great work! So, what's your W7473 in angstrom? 7465.83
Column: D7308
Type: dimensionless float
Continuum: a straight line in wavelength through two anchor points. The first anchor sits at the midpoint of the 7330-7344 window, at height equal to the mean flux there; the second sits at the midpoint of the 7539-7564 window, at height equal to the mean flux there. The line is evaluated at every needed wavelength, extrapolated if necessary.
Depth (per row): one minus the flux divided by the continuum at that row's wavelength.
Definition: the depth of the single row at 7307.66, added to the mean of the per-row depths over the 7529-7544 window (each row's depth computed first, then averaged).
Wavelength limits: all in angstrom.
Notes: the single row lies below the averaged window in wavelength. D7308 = 0.014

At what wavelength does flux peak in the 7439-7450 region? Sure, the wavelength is 7443.52 angstrom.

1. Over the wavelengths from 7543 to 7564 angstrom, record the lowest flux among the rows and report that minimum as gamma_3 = 9.645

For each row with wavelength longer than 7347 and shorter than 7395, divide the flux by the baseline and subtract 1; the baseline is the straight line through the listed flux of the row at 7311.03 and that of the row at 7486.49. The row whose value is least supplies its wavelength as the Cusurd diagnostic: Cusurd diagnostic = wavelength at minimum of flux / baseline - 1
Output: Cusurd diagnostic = 7358.31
